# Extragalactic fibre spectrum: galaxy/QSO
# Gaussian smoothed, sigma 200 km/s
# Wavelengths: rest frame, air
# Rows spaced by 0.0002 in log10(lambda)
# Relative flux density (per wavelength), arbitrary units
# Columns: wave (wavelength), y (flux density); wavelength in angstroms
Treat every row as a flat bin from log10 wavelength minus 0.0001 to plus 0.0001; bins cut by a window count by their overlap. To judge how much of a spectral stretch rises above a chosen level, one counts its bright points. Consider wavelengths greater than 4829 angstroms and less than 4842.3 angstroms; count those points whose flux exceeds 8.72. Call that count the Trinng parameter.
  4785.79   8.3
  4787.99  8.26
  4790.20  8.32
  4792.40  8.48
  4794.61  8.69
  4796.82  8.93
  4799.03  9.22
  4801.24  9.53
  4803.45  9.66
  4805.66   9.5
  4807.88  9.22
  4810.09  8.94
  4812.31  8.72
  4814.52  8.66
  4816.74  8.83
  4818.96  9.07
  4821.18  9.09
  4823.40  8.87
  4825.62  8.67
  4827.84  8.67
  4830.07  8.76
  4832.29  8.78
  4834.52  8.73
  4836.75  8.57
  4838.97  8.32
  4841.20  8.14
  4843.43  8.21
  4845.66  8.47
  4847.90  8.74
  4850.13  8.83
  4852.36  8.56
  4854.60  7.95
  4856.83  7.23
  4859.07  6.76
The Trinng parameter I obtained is 3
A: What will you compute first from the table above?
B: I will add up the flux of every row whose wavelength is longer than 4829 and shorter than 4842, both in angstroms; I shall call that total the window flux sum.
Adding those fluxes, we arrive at 51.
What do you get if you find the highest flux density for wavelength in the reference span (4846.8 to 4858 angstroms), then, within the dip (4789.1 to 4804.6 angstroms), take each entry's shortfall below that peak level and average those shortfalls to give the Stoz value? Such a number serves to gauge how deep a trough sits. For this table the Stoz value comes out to -0.1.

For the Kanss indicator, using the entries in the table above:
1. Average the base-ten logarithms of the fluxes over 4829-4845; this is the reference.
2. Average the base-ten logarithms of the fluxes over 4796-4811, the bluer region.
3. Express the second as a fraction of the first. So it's 1.04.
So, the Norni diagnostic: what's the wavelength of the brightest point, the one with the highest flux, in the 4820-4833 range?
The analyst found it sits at 4821.18 angstroms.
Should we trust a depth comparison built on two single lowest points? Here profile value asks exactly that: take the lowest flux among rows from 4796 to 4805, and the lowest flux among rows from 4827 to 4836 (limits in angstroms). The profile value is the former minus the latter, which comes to 0.3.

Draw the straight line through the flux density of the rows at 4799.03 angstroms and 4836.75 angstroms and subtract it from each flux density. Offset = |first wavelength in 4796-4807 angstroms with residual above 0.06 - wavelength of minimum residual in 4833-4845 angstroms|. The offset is 40.0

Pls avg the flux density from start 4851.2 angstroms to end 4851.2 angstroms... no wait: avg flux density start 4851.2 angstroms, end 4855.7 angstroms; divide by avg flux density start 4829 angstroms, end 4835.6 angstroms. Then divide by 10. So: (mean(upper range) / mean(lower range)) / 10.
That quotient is 0.0943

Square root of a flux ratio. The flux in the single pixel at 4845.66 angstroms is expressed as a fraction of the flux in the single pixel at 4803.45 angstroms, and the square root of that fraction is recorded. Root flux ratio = 0.94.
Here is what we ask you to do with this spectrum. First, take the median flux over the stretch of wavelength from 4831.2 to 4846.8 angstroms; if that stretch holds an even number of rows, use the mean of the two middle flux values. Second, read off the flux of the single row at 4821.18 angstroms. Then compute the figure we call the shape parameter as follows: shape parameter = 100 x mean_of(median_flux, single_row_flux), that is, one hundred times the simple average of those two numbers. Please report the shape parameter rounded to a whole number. 878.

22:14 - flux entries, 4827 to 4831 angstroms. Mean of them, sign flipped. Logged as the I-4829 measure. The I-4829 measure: -8.7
